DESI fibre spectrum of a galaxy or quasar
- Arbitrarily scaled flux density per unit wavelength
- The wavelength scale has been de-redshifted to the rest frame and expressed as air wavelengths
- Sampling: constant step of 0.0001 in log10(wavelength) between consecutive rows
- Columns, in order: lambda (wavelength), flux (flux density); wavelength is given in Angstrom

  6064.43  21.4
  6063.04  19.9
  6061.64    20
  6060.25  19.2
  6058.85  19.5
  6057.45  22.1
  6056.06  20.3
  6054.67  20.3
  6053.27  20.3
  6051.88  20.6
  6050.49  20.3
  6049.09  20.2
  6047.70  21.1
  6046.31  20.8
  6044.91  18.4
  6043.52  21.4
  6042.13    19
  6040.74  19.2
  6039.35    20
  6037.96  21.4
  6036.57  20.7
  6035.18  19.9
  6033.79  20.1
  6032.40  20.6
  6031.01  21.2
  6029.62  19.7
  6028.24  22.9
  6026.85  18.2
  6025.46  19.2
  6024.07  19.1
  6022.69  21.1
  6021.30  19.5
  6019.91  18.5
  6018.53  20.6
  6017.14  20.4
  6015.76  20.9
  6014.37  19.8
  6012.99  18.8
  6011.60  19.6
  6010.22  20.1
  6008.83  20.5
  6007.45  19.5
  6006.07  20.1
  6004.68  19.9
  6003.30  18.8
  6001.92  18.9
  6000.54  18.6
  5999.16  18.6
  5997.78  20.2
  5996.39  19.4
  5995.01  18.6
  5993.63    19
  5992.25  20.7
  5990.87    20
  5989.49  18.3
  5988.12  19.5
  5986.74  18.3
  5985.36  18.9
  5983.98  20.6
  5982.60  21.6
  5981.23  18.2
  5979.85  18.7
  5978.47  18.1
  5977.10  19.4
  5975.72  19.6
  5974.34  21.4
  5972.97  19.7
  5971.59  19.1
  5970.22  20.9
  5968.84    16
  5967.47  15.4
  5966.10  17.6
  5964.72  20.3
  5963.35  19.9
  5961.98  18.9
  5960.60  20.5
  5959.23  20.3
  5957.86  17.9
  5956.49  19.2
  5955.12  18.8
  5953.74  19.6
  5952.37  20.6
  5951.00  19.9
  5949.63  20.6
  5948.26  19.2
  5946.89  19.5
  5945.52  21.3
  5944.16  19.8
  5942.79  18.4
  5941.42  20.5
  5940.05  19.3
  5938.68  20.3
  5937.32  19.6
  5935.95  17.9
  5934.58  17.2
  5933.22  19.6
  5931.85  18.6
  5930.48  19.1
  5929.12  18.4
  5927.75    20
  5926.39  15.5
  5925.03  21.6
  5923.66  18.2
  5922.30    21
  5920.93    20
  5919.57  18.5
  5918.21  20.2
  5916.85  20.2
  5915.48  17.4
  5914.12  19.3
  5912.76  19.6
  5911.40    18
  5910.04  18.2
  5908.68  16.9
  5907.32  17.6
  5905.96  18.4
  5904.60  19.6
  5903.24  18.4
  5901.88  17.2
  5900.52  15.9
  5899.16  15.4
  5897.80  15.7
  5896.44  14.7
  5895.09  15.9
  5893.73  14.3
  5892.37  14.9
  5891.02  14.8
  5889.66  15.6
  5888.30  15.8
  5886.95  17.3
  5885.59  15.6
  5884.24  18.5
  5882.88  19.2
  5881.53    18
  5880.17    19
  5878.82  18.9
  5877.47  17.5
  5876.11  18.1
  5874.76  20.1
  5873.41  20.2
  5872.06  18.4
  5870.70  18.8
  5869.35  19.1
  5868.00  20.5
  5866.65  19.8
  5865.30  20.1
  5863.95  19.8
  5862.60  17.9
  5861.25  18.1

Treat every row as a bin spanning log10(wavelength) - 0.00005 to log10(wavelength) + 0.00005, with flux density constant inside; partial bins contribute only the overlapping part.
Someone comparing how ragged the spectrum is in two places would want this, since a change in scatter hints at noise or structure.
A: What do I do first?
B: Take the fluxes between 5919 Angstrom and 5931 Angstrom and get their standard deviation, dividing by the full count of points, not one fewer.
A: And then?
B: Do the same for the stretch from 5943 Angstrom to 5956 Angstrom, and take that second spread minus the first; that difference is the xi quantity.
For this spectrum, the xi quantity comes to -1.0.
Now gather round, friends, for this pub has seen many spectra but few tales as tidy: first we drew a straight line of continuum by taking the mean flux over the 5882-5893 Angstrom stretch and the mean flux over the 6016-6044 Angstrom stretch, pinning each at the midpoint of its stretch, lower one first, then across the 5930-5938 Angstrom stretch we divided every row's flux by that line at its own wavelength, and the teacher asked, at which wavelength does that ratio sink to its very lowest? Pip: 5934.58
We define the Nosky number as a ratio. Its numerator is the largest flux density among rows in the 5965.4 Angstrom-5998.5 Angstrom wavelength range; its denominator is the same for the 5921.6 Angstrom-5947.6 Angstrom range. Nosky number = 1.00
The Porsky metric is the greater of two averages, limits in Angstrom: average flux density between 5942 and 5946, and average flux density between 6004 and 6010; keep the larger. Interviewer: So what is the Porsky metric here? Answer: 20.0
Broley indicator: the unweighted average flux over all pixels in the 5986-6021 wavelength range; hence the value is 19.5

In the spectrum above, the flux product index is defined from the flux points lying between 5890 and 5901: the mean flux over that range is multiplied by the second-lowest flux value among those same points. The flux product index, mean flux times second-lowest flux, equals 223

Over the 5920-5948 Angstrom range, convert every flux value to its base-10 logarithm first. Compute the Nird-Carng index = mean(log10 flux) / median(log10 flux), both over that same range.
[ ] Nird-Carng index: 0.99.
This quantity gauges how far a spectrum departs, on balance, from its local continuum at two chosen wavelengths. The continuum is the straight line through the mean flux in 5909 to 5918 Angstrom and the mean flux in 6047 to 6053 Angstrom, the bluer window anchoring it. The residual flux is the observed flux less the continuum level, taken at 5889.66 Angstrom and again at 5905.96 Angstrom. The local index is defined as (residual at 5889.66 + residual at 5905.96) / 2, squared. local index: 2.5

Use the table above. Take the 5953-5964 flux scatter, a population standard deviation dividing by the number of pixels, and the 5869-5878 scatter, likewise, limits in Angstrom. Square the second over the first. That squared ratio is 1.3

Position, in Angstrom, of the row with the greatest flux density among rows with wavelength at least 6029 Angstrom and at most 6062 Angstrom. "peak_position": 6057.45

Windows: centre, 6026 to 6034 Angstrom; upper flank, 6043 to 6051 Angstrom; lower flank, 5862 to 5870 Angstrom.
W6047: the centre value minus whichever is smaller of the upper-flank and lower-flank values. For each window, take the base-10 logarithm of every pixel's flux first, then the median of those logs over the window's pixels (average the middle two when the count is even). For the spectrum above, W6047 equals 0.012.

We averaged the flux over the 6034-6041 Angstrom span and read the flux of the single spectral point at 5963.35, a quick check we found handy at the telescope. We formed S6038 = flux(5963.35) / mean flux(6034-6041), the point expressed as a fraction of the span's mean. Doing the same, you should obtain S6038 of 0.98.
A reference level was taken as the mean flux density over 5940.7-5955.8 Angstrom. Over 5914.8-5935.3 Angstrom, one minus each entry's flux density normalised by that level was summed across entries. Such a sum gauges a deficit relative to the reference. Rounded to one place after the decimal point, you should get 0.6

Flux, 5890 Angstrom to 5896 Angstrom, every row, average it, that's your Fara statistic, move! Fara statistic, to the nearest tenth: 15.0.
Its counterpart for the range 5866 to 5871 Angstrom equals 19.6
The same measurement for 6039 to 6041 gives 19.6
